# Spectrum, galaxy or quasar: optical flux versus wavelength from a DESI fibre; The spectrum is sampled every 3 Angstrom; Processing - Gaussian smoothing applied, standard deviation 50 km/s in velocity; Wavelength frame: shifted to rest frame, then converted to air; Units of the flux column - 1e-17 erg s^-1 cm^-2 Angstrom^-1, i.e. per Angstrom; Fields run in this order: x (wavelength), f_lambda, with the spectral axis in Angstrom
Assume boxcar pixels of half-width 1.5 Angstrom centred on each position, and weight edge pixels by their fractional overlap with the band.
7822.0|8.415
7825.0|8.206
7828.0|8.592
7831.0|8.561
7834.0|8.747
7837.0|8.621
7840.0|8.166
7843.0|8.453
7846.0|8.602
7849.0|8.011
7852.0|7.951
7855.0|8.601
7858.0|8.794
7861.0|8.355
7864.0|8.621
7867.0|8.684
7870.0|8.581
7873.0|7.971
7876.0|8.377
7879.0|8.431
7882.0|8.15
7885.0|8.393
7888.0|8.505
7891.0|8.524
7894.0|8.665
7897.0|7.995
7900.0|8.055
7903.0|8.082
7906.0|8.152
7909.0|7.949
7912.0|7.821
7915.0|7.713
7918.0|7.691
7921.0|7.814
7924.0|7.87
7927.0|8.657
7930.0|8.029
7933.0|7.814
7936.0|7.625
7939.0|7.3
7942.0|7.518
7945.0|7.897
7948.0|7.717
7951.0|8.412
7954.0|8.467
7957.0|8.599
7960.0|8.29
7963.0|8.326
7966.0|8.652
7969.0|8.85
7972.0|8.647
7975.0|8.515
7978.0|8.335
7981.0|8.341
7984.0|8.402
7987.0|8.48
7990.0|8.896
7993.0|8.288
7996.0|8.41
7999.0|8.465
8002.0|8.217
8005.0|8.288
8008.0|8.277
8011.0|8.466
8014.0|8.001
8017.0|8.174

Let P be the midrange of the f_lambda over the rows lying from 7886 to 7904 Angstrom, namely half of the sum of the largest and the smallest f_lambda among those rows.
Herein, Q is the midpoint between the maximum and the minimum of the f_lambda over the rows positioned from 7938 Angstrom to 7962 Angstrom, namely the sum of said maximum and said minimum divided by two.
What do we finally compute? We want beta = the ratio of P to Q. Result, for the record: 1.05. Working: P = 8.33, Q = 7.9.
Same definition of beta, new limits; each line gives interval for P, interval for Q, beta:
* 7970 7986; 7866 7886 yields 1.02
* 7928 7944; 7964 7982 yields 0.89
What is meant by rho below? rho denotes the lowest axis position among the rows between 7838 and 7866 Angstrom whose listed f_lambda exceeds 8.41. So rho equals 7843.0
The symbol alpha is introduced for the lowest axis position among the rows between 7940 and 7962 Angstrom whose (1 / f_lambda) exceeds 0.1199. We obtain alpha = 7942.0 Angstrom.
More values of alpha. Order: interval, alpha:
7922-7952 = 7924.0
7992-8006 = 7993.0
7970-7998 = 7978.0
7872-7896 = 7873.0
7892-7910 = 7897.0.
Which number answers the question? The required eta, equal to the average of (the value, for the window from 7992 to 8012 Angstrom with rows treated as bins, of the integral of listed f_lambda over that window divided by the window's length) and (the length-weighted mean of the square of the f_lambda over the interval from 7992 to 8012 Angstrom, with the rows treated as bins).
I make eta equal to 39.0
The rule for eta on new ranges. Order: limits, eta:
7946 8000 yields 39.9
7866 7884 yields 39.1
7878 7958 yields 36.6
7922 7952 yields 35.0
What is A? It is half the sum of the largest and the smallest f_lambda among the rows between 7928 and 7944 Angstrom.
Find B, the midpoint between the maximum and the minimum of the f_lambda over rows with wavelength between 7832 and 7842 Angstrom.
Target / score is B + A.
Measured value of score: 16.1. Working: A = 7.7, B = 8.46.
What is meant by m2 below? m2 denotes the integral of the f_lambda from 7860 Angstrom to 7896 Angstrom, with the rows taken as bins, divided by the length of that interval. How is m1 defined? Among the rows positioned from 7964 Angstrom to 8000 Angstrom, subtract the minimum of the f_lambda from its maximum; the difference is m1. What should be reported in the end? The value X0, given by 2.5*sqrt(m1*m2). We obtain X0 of 5.7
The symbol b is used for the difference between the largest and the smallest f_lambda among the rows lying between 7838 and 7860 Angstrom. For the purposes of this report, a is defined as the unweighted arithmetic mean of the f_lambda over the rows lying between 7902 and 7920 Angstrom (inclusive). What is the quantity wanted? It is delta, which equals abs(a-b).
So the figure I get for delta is 7.06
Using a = 7.90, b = 0.84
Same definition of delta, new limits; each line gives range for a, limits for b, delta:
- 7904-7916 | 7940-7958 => 6.83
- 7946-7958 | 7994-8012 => 8.05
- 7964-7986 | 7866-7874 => 7.82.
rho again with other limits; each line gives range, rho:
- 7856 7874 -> 7858.0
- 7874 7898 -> 7879.0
